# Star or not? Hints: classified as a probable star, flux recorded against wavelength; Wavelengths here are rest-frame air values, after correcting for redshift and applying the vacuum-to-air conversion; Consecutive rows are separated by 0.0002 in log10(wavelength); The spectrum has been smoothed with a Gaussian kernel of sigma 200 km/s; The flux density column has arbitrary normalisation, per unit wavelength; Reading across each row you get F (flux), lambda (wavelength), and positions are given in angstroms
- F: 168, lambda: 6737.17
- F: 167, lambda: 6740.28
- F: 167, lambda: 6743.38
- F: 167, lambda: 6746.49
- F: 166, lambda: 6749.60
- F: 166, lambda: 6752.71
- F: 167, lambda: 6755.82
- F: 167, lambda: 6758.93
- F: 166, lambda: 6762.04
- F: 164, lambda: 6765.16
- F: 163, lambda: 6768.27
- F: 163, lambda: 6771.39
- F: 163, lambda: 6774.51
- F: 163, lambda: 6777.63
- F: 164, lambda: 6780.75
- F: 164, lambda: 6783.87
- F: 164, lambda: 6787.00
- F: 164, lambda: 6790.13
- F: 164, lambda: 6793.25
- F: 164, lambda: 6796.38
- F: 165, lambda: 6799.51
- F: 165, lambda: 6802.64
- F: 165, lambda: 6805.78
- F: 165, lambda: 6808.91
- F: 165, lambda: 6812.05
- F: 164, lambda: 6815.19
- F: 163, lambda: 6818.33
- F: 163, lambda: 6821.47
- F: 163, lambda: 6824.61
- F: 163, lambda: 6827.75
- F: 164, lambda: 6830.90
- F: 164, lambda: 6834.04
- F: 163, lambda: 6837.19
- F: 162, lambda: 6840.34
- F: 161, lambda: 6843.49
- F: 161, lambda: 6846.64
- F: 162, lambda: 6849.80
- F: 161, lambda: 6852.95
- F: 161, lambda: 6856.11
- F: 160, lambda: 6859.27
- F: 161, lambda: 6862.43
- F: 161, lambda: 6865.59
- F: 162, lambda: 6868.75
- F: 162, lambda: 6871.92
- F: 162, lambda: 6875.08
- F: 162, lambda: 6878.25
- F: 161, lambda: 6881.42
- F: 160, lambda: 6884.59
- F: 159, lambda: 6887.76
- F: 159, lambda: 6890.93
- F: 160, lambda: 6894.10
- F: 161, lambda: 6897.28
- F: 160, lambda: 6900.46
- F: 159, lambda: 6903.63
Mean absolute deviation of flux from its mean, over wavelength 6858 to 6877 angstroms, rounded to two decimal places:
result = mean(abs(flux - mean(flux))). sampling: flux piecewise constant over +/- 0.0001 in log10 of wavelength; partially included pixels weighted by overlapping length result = 0.67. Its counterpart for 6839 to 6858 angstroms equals 0.44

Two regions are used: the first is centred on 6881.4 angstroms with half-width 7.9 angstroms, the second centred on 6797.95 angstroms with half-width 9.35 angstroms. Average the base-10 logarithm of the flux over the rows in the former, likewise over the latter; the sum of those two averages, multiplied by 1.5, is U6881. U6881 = 6.63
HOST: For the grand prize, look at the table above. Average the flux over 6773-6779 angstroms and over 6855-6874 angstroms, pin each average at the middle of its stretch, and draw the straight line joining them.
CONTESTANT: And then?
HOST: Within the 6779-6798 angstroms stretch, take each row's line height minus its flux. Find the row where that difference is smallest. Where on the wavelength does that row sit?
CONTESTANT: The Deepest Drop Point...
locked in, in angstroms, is 6796.38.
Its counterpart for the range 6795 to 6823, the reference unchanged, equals 6812.05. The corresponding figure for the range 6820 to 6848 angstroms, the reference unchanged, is 6834.04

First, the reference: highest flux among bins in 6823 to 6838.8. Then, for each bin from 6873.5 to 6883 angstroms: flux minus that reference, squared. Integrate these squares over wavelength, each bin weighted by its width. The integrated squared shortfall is 54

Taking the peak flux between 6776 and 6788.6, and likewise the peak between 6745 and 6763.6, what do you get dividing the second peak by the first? 1.02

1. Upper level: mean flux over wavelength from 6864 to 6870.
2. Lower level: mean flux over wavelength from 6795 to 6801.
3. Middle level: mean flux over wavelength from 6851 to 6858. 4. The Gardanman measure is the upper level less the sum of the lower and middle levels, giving -164.0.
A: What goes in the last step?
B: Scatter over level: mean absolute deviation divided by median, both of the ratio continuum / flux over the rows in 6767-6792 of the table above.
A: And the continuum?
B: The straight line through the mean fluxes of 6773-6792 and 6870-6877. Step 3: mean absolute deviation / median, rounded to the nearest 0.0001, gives 0.0038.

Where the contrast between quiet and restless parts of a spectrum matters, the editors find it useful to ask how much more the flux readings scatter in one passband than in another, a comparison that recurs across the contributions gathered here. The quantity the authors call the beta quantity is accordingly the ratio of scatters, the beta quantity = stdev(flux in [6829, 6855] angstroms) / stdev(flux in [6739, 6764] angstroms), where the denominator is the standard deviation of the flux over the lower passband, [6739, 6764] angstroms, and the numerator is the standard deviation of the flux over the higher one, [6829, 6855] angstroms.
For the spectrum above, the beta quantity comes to 2.5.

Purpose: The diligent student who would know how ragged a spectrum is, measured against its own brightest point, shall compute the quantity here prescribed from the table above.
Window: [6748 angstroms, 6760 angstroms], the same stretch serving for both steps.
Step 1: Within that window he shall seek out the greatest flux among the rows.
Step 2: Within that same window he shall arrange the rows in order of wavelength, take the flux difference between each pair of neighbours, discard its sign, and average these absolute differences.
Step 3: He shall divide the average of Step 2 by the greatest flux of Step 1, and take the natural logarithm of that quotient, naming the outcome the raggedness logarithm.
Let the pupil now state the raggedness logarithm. -6.22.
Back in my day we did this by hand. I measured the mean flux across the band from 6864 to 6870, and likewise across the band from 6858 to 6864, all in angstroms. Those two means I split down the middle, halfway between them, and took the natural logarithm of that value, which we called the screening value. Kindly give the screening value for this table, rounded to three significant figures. 5.08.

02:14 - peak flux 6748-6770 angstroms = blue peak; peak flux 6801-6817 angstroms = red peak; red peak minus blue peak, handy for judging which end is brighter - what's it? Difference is -2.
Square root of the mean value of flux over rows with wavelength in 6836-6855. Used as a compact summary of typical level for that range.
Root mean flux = 12.71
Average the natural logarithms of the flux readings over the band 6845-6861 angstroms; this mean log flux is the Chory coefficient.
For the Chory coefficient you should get 5.08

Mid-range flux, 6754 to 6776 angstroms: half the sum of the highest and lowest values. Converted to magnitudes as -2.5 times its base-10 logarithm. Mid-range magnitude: -5.544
